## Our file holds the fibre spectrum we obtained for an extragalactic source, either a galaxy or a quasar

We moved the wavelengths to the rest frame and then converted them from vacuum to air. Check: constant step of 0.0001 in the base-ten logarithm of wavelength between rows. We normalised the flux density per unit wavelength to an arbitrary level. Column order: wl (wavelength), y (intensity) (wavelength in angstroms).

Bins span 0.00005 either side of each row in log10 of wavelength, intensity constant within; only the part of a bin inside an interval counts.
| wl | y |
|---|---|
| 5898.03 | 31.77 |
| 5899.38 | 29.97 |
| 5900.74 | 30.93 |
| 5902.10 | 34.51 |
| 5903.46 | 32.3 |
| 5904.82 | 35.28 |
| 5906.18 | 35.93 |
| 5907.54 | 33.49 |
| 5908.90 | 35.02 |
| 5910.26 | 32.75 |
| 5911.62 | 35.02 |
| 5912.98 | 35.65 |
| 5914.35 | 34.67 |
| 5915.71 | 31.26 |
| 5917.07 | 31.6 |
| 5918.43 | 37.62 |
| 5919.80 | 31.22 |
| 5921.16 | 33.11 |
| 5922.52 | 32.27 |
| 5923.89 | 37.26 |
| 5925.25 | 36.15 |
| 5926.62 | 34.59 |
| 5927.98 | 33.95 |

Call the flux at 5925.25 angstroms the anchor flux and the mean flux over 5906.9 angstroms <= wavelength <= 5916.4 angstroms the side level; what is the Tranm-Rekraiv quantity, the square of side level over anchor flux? 0.88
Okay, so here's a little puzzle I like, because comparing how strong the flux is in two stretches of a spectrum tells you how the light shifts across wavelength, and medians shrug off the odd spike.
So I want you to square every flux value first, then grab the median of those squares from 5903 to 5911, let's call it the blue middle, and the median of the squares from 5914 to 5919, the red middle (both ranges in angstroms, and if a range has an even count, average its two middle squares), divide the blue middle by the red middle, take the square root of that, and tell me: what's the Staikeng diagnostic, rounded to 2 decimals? 1.03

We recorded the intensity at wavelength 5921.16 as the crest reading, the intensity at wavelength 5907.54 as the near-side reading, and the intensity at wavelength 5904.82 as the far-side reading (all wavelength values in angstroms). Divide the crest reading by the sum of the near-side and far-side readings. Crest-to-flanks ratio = 0.481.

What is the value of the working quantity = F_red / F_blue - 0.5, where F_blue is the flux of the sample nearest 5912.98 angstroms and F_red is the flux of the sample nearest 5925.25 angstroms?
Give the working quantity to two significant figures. 0.51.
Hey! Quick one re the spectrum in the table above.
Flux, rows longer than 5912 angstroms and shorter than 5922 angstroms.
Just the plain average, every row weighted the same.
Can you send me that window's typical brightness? 33.6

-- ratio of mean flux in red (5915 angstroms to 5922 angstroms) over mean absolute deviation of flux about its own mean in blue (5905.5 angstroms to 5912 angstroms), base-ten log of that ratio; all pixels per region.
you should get 1.49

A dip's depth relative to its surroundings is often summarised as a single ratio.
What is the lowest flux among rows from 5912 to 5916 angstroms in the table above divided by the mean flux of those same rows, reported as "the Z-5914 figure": 0.92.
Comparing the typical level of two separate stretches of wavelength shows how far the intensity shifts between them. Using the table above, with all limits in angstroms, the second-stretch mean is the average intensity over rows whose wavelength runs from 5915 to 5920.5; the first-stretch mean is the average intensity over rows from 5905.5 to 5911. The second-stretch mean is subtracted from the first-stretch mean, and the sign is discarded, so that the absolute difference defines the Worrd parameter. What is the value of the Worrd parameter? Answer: 1.37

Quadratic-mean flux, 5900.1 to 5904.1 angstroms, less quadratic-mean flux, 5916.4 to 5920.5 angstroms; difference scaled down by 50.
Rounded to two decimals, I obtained -0.02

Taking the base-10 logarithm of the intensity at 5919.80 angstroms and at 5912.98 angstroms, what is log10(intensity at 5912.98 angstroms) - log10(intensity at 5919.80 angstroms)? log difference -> 0.06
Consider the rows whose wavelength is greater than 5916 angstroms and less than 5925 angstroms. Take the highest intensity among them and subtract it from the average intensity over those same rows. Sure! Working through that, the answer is -3.8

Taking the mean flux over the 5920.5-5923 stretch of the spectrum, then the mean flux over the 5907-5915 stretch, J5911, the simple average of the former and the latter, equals 33.6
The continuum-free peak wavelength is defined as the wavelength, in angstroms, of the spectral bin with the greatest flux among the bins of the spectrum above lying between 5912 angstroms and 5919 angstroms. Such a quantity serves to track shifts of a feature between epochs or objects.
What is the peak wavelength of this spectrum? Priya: 5918.43 angstroms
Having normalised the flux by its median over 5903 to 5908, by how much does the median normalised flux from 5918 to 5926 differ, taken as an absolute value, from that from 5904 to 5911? 0.011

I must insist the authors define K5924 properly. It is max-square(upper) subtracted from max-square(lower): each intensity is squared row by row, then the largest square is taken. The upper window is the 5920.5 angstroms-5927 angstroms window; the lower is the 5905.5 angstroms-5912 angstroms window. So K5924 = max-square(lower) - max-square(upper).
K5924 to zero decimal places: -97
